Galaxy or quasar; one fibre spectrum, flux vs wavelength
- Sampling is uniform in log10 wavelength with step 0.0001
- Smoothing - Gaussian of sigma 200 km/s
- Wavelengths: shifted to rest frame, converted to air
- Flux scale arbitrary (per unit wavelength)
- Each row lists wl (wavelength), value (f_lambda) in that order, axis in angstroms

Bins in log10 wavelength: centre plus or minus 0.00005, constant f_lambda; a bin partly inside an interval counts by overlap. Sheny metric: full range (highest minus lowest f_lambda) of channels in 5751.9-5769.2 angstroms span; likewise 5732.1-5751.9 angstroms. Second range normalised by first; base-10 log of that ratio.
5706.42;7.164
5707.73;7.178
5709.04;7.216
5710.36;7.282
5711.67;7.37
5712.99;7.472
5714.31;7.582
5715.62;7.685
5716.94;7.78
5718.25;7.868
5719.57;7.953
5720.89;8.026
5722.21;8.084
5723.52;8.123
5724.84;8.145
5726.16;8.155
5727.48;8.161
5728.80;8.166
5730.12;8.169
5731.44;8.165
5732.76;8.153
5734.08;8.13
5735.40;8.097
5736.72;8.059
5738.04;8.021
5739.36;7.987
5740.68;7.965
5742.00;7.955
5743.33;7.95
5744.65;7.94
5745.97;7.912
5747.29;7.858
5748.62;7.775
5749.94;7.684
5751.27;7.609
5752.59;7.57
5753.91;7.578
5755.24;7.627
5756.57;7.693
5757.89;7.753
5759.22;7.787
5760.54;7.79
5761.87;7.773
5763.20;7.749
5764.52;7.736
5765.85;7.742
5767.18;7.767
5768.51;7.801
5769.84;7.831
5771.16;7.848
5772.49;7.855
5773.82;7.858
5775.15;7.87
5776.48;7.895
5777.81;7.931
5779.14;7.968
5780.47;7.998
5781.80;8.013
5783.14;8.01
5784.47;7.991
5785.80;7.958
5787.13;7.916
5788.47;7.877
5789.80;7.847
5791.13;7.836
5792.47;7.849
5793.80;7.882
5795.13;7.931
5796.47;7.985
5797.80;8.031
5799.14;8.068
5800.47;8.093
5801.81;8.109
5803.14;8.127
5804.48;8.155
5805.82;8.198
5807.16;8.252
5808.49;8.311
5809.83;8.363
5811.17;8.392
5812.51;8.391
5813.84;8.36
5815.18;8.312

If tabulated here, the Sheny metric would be 0.4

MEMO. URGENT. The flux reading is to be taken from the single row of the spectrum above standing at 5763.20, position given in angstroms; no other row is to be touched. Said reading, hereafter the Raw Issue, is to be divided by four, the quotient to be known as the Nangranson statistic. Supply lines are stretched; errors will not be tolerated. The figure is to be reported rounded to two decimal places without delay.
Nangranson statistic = 1.94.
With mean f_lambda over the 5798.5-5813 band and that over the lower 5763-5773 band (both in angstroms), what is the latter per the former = 0.95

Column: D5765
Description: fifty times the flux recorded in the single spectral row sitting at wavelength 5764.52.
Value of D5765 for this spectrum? 387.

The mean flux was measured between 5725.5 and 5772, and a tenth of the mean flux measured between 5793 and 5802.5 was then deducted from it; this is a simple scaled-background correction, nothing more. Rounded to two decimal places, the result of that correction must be 7.08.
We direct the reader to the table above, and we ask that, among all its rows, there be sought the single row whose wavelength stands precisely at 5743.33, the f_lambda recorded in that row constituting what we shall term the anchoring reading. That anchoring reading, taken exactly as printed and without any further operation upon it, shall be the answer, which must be 7.95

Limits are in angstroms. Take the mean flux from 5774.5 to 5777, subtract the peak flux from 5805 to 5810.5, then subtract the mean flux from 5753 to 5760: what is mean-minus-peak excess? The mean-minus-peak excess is -8.17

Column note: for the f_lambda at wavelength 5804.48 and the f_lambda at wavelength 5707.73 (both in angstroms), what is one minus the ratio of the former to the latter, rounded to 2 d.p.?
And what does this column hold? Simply -0.14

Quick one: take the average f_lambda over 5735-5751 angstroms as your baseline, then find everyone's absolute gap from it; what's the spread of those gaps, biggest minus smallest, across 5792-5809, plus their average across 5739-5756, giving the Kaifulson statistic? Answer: 0.53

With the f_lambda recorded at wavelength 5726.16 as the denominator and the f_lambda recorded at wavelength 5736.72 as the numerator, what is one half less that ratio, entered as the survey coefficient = -0.488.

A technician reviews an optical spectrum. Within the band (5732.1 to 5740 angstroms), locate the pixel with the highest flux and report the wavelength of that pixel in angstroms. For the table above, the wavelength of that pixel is 5732.76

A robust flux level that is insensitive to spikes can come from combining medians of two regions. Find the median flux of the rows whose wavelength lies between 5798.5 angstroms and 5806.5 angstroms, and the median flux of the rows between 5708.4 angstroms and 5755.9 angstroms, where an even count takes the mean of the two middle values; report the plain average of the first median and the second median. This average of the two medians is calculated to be 8.03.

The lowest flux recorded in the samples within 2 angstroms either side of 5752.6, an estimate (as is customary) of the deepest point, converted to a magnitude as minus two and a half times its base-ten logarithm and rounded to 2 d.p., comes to -2.20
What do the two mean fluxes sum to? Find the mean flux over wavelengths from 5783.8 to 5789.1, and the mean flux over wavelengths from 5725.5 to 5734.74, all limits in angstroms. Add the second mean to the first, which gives 16.1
